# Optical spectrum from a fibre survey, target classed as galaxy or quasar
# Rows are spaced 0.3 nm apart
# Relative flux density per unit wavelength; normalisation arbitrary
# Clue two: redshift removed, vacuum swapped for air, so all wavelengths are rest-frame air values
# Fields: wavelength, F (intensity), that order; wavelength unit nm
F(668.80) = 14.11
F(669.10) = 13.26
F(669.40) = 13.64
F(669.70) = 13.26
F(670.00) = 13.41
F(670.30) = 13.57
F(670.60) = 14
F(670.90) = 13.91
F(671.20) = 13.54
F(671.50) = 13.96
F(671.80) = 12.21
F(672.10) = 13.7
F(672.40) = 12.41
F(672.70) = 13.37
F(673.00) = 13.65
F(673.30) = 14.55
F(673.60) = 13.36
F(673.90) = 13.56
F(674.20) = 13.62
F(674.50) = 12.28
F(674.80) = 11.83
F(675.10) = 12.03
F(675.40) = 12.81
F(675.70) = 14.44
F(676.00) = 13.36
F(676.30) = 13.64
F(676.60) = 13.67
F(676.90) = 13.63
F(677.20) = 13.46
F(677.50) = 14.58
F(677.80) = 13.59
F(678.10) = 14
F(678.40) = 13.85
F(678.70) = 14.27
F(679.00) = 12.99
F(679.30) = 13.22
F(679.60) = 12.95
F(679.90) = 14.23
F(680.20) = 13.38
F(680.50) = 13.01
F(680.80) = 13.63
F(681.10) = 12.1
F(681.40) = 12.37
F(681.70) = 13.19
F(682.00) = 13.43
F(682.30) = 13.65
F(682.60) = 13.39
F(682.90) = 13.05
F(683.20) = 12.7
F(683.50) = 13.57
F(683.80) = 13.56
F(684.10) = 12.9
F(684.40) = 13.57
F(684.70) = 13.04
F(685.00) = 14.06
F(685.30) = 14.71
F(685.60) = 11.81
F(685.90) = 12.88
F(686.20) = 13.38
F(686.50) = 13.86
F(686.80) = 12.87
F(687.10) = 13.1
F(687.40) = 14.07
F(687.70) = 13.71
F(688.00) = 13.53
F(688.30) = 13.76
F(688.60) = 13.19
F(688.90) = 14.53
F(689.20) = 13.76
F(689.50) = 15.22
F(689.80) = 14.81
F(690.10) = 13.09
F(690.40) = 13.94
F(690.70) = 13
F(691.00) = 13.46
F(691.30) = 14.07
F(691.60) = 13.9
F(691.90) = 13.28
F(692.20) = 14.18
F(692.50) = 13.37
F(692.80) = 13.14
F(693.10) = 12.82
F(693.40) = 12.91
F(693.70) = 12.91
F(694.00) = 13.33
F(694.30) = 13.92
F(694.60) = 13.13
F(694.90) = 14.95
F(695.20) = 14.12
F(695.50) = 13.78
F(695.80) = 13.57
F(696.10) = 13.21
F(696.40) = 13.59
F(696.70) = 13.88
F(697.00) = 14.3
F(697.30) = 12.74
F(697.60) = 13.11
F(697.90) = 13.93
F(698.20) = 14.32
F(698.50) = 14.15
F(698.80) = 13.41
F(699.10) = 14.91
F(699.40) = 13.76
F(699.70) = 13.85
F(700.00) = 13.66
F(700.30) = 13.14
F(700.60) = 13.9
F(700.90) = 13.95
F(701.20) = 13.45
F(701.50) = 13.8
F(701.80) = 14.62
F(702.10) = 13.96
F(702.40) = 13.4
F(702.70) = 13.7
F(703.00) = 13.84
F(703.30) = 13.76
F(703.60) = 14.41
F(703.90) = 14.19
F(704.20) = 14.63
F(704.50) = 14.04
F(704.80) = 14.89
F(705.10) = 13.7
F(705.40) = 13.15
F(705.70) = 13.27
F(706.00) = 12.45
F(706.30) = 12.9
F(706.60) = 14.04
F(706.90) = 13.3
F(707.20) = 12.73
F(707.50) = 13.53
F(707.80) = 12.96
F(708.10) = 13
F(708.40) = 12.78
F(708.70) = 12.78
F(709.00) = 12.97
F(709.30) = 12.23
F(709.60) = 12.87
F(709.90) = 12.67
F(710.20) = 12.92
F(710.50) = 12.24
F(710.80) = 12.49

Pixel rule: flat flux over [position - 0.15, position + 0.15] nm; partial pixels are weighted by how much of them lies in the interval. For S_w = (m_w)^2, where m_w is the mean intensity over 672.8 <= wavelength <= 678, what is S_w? 180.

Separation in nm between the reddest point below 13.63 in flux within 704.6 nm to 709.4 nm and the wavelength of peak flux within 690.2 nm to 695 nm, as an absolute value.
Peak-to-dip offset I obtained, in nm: 14.40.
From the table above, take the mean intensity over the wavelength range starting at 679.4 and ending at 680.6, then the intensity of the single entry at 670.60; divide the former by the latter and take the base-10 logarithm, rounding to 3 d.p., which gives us -0.019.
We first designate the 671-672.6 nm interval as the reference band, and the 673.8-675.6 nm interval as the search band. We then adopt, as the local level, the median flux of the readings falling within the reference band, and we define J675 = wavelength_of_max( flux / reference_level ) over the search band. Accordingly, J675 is 674.20 nm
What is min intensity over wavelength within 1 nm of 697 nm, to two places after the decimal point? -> 12.74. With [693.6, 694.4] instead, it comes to 12.91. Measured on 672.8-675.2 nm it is 11.83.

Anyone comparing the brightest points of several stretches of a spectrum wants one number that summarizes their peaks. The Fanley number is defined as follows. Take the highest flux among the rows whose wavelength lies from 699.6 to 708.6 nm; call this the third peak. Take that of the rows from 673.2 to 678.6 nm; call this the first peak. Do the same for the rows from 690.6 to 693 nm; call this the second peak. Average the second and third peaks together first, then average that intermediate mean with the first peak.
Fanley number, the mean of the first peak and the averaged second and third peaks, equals 14.6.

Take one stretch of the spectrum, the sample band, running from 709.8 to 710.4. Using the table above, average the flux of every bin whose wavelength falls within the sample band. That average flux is 12.8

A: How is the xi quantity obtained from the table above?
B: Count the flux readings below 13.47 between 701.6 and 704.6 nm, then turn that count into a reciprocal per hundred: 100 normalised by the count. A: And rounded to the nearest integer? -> 100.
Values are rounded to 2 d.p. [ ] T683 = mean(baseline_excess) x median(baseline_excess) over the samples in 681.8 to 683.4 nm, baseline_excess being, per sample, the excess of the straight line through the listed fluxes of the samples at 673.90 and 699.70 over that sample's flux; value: 0.11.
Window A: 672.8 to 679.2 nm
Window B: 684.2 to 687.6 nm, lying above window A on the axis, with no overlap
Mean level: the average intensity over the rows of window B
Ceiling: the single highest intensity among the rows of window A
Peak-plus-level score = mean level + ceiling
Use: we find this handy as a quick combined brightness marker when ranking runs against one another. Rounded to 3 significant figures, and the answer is 28.0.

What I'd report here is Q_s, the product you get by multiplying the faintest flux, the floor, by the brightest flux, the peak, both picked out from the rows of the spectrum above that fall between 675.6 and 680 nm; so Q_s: 189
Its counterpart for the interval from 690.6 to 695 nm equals 192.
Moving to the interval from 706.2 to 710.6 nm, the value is 172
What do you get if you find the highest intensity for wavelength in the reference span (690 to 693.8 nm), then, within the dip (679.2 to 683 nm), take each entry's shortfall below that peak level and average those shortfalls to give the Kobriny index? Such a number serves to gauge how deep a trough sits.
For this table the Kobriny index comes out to 0.98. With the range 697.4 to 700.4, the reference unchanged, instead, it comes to 0.36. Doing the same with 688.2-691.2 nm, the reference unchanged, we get 0.30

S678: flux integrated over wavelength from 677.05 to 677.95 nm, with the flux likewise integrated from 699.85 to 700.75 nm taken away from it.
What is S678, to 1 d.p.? 0.3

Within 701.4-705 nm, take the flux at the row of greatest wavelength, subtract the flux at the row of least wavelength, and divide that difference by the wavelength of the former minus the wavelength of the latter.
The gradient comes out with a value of 0.33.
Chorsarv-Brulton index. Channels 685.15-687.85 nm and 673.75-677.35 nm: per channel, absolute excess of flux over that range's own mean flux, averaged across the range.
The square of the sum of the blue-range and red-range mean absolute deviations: 1.61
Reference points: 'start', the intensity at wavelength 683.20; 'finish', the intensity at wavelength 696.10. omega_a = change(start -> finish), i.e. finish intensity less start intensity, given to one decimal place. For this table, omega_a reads 0.5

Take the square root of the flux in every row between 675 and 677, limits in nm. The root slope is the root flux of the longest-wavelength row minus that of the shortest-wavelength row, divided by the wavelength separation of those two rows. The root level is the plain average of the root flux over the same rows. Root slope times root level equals 0.45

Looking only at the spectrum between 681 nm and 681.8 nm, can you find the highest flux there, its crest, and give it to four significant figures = 13.19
